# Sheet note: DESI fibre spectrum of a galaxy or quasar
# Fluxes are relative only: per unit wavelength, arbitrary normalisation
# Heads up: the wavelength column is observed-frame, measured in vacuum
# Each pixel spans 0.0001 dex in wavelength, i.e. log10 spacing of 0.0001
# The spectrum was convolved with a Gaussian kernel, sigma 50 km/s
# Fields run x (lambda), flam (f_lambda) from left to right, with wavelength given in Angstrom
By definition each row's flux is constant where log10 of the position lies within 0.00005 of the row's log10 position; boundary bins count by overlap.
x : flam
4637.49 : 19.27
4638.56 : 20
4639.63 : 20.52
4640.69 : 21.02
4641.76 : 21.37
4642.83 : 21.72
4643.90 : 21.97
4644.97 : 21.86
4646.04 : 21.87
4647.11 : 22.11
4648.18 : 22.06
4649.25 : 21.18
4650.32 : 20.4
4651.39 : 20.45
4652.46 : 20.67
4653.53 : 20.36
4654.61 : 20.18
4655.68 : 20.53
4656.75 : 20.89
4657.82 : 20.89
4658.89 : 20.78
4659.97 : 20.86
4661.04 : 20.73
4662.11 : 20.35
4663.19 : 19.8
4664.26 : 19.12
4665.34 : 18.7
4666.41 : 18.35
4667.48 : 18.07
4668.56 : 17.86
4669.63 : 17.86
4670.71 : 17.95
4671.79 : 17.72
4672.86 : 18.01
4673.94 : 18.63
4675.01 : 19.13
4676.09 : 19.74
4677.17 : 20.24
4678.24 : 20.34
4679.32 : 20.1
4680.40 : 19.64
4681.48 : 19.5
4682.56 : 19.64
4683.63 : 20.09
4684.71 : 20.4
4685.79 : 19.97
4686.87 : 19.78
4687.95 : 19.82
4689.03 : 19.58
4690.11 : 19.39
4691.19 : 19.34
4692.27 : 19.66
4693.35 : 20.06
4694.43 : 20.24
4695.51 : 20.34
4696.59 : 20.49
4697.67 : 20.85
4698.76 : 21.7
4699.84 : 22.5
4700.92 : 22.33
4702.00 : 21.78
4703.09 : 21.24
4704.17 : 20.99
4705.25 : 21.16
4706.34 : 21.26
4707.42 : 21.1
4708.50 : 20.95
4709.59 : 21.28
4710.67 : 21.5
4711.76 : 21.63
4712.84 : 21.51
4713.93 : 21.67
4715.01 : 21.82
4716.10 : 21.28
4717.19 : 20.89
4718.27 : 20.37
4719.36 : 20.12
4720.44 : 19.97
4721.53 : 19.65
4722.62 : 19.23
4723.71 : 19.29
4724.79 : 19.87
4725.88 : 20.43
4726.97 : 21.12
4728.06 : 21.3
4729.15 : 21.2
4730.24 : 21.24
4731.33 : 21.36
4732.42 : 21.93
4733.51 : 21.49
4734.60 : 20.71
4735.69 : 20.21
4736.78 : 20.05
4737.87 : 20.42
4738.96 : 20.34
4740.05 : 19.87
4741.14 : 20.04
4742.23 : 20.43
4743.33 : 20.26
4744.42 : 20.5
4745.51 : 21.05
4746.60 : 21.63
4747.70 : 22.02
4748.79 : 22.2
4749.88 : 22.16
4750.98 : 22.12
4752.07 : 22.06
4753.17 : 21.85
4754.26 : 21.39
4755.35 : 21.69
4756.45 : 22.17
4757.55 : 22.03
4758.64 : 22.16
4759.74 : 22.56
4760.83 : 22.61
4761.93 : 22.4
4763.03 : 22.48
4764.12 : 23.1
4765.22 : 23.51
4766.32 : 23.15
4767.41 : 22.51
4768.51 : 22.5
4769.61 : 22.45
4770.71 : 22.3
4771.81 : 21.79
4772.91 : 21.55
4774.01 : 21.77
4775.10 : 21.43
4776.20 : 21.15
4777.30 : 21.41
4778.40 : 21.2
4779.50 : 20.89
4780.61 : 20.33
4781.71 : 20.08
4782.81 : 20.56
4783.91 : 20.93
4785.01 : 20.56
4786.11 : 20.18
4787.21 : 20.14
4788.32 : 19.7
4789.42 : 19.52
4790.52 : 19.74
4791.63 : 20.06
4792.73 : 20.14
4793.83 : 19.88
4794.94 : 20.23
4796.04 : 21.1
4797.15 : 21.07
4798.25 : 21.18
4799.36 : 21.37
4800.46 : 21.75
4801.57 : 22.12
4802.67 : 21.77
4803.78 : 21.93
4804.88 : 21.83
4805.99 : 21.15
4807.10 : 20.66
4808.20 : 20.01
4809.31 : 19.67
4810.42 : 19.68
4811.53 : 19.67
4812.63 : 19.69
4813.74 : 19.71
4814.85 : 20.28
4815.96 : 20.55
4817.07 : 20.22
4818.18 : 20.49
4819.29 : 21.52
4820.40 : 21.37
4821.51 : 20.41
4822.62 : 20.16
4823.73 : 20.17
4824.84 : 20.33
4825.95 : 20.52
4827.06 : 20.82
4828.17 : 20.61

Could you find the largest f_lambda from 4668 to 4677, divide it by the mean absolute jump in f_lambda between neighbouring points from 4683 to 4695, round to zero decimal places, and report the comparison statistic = 84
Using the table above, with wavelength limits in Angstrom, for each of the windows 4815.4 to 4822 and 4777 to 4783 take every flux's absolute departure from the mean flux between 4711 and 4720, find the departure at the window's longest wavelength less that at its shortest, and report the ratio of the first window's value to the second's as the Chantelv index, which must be 0.4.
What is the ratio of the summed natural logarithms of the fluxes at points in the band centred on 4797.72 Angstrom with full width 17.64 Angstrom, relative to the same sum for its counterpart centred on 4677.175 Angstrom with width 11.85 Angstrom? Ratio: 1.5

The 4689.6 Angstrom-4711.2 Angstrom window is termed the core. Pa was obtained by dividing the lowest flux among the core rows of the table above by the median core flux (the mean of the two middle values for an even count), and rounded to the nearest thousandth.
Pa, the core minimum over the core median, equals 0.919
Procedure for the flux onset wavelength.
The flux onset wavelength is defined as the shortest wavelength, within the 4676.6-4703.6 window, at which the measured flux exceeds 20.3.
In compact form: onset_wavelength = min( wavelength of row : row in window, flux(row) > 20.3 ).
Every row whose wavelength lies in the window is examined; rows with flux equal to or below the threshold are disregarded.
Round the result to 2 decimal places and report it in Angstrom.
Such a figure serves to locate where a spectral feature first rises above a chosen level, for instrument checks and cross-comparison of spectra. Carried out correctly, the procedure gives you 4678.24 Angstrom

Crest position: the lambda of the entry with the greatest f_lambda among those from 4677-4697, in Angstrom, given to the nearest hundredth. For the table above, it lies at 4696.59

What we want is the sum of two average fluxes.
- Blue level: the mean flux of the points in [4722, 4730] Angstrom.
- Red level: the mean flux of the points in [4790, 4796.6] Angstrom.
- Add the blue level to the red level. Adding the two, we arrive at 40.5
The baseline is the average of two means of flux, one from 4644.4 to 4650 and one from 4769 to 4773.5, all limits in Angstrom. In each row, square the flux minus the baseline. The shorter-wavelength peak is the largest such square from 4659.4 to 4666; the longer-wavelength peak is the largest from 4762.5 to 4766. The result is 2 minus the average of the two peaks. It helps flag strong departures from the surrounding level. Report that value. -4.4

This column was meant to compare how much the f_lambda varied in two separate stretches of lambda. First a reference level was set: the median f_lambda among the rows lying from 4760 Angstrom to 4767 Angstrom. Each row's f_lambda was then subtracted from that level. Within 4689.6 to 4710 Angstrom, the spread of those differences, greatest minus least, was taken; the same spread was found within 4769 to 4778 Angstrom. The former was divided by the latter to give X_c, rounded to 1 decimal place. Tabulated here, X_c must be 2.4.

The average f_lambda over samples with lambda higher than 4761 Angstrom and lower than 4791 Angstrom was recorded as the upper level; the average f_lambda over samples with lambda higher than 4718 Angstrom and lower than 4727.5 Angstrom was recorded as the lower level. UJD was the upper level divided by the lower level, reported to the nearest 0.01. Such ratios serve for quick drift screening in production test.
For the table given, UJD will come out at 1.07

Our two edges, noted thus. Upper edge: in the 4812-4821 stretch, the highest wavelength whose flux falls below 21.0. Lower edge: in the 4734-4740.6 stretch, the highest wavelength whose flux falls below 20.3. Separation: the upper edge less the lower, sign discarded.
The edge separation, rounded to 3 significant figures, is 78.1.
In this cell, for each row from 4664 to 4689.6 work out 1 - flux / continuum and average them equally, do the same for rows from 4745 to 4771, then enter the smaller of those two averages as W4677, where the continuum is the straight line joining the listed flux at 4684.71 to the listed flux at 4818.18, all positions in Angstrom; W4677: -0.088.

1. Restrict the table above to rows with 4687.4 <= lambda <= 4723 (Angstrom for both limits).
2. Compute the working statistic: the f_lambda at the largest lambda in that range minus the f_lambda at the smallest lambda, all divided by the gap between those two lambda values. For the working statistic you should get -0.02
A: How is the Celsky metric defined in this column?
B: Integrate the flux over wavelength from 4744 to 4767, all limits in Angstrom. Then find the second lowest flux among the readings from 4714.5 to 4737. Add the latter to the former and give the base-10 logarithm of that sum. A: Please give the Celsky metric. 2.723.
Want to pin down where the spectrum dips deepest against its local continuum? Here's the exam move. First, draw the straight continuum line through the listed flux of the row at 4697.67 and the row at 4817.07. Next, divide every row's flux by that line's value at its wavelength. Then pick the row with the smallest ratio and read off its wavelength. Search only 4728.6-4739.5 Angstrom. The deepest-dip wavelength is 4736.78 Angstrom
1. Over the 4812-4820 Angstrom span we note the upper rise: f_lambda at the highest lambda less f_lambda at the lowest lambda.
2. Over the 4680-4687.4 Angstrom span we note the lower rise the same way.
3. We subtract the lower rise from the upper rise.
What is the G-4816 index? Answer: 1.7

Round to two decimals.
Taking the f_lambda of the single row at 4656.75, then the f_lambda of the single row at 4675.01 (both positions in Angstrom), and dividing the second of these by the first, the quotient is 0.92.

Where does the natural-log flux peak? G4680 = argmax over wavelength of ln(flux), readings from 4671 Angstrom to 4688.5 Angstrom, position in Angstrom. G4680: 4684.71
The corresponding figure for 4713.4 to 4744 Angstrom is 4732.42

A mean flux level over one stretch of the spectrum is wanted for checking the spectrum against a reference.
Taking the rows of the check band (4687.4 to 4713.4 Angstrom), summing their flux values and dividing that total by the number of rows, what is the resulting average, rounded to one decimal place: 20.9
